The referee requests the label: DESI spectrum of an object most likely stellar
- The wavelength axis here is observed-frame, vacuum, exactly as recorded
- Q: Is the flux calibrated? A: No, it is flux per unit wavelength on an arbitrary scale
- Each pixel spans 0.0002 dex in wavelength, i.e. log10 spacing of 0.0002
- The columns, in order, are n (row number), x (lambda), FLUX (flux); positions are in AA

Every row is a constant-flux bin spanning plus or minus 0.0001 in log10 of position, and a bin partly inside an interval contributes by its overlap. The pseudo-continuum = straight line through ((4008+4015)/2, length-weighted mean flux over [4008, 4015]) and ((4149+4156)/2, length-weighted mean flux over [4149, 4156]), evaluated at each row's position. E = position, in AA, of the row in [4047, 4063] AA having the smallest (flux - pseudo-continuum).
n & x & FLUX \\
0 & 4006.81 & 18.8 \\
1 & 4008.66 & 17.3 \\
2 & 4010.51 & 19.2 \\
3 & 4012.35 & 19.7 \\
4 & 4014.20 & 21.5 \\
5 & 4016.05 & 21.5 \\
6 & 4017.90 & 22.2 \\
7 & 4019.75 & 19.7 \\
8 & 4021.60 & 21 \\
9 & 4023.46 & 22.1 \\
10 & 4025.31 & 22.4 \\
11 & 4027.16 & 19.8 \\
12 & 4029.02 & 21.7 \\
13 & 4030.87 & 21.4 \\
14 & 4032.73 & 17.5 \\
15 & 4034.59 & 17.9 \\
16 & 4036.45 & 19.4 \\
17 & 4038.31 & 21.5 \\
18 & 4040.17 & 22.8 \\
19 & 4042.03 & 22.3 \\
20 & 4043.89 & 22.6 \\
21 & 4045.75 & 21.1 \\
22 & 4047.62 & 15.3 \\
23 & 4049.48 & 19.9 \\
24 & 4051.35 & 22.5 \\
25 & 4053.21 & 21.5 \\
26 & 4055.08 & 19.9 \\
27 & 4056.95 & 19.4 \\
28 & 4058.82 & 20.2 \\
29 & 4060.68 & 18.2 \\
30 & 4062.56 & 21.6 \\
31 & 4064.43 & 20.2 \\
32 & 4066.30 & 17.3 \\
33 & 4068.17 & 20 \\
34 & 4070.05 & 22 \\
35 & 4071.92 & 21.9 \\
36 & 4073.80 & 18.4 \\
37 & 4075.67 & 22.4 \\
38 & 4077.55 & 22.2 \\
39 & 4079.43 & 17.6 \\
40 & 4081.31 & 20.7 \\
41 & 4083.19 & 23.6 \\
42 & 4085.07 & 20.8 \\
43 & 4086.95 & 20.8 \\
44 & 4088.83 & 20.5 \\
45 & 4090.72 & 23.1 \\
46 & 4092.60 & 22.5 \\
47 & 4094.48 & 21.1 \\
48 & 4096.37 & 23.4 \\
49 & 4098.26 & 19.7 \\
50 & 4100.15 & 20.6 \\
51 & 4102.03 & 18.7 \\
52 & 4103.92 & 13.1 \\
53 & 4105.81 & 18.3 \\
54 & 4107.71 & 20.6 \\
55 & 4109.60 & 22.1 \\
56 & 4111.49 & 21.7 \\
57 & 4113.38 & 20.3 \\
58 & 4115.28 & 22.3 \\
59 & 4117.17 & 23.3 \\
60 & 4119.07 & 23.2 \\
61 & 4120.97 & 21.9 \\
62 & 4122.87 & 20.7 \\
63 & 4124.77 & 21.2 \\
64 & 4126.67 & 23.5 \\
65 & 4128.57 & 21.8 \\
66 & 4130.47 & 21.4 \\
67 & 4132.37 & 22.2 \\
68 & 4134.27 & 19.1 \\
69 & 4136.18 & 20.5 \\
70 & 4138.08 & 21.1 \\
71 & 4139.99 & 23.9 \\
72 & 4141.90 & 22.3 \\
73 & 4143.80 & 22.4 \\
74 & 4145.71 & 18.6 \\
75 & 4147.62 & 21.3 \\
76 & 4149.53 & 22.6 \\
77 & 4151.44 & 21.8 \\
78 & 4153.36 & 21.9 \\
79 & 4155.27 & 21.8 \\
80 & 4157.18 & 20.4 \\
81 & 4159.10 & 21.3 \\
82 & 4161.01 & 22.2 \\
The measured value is 4047.62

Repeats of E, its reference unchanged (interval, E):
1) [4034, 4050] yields 4047.62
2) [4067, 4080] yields 4079.43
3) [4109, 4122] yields 4113.38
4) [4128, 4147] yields 4145.71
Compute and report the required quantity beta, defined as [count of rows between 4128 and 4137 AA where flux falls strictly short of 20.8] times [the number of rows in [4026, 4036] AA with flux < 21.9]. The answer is 10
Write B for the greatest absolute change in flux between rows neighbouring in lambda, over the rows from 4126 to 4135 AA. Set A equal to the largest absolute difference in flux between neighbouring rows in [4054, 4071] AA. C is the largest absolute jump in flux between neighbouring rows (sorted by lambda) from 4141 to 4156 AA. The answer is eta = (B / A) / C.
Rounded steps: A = 3.4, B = 3.1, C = 3.8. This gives 0.24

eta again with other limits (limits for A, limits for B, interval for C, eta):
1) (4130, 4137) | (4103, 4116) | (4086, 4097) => 0.65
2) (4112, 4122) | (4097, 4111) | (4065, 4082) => 0.61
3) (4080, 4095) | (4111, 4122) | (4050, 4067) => 0.20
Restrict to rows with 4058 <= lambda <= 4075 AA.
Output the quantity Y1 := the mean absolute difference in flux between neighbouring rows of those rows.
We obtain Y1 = 2.25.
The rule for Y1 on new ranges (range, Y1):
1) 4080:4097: 1.61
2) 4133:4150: 1.79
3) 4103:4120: 1.74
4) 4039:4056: 2.24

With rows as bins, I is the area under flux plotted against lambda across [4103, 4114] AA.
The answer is 213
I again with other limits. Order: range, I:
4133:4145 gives 258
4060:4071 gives 219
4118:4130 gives 264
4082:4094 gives 262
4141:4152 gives 237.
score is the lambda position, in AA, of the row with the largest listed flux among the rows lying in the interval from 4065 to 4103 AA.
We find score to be 4083.19 AA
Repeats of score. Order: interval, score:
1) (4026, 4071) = 4040.17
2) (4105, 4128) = 4126.67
